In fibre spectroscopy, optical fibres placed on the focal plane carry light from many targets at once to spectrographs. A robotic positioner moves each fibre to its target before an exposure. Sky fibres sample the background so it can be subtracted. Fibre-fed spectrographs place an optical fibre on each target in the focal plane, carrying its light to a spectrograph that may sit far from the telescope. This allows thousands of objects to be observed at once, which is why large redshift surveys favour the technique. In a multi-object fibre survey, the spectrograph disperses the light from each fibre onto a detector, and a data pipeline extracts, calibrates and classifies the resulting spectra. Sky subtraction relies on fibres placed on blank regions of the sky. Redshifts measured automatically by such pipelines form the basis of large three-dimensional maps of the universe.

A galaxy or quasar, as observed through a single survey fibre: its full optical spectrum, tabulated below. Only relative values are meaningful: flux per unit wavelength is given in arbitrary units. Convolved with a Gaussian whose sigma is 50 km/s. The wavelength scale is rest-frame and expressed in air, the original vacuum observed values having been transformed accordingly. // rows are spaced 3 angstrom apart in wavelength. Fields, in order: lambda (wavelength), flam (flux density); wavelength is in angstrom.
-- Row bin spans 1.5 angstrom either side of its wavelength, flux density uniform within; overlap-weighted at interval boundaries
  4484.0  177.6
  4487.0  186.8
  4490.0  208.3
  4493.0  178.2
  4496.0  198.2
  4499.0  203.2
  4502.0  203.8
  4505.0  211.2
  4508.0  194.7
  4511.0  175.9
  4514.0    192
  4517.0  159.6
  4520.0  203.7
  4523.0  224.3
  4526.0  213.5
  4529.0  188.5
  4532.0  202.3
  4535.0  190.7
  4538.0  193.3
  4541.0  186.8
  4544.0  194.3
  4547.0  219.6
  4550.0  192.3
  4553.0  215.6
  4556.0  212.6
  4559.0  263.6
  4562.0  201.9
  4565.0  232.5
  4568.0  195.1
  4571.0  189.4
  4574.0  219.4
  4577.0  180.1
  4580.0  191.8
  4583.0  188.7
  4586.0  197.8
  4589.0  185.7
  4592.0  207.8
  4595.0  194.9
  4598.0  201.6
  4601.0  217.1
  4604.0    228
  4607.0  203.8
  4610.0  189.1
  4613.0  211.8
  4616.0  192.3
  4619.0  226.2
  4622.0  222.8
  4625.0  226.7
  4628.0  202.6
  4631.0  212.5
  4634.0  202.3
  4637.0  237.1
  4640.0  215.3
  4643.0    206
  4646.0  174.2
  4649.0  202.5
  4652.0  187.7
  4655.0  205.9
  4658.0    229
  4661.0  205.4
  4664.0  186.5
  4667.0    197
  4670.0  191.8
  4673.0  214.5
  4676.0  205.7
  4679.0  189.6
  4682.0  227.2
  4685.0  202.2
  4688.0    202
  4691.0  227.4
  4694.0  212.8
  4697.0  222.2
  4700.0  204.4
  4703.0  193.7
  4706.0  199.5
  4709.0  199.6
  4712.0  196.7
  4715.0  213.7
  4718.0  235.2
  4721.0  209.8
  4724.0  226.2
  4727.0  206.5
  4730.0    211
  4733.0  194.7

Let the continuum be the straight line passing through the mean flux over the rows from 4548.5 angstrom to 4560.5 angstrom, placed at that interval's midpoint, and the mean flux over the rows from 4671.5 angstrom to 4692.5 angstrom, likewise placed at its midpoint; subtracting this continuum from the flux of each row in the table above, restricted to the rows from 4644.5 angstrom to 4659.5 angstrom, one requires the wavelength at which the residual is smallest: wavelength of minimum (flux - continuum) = 4646.0 angstrom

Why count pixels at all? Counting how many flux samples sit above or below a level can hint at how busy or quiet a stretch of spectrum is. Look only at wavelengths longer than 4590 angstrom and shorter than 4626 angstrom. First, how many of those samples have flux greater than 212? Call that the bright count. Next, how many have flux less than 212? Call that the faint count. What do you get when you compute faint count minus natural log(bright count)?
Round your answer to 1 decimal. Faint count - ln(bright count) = 5.4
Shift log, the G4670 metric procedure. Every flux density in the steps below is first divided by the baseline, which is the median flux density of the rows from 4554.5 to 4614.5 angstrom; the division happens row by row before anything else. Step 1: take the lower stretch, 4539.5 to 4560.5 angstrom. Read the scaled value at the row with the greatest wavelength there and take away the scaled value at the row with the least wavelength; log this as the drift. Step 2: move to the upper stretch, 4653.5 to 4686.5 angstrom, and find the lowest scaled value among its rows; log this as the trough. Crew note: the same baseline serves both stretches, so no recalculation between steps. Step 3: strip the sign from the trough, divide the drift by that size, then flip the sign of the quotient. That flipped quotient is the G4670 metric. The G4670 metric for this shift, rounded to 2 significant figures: -0.41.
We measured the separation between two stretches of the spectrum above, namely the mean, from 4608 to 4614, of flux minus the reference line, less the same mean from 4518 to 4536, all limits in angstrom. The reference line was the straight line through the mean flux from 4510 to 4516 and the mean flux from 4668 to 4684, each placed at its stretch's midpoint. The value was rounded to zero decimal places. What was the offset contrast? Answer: -15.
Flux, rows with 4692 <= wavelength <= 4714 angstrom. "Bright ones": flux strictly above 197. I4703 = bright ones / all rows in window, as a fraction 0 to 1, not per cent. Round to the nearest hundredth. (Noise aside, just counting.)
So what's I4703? 0.71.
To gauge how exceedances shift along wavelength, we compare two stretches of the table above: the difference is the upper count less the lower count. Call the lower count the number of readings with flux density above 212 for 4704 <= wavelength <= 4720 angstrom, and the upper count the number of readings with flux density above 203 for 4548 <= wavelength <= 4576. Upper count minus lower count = 3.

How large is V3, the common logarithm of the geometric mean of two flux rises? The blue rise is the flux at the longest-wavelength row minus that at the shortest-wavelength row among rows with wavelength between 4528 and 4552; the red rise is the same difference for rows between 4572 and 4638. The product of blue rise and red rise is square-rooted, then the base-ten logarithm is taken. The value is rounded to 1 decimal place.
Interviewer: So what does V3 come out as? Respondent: 0.9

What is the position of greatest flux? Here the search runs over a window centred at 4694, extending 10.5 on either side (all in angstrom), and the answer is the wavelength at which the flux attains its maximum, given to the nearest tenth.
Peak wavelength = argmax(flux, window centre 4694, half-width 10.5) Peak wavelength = 4691.0 angstrom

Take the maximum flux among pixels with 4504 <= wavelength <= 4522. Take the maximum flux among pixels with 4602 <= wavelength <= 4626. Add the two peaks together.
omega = 439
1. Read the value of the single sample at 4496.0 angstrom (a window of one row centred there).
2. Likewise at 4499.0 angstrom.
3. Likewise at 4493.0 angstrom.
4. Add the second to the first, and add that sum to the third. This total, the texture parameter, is 580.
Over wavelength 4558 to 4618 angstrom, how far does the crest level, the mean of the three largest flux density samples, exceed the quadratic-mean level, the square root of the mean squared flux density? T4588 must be 36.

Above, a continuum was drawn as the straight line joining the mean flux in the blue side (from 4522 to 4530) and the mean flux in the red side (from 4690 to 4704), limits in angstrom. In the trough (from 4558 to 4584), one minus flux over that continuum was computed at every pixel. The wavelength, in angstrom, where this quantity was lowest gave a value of 4559.0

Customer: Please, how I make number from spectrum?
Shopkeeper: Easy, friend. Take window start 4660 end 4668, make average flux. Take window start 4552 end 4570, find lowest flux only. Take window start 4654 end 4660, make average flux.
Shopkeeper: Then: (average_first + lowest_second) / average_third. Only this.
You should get 1.80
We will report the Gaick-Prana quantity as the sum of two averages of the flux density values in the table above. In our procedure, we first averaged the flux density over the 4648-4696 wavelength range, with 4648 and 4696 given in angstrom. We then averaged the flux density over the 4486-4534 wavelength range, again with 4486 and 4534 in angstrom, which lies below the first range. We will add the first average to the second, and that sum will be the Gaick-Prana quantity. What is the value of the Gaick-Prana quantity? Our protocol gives 402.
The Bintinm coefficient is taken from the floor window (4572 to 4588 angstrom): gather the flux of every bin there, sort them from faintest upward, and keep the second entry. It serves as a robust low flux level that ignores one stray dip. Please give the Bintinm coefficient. 188.7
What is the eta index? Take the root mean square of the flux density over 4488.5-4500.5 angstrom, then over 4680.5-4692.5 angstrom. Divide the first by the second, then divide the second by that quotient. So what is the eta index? 234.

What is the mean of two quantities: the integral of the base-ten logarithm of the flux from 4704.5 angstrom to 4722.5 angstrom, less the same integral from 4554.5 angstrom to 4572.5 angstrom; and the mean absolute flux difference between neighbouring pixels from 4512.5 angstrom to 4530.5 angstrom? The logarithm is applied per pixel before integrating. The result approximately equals 13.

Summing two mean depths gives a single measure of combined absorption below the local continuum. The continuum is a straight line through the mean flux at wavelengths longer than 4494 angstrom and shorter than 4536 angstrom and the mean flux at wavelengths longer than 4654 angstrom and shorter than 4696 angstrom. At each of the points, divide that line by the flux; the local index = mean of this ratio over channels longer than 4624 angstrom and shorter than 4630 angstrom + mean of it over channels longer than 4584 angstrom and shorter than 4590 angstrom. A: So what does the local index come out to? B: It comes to 2.01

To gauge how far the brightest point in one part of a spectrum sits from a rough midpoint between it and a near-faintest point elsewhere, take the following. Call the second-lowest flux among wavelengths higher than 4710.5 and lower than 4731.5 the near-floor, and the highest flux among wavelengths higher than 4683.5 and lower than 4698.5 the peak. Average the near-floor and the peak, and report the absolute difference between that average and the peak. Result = 10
